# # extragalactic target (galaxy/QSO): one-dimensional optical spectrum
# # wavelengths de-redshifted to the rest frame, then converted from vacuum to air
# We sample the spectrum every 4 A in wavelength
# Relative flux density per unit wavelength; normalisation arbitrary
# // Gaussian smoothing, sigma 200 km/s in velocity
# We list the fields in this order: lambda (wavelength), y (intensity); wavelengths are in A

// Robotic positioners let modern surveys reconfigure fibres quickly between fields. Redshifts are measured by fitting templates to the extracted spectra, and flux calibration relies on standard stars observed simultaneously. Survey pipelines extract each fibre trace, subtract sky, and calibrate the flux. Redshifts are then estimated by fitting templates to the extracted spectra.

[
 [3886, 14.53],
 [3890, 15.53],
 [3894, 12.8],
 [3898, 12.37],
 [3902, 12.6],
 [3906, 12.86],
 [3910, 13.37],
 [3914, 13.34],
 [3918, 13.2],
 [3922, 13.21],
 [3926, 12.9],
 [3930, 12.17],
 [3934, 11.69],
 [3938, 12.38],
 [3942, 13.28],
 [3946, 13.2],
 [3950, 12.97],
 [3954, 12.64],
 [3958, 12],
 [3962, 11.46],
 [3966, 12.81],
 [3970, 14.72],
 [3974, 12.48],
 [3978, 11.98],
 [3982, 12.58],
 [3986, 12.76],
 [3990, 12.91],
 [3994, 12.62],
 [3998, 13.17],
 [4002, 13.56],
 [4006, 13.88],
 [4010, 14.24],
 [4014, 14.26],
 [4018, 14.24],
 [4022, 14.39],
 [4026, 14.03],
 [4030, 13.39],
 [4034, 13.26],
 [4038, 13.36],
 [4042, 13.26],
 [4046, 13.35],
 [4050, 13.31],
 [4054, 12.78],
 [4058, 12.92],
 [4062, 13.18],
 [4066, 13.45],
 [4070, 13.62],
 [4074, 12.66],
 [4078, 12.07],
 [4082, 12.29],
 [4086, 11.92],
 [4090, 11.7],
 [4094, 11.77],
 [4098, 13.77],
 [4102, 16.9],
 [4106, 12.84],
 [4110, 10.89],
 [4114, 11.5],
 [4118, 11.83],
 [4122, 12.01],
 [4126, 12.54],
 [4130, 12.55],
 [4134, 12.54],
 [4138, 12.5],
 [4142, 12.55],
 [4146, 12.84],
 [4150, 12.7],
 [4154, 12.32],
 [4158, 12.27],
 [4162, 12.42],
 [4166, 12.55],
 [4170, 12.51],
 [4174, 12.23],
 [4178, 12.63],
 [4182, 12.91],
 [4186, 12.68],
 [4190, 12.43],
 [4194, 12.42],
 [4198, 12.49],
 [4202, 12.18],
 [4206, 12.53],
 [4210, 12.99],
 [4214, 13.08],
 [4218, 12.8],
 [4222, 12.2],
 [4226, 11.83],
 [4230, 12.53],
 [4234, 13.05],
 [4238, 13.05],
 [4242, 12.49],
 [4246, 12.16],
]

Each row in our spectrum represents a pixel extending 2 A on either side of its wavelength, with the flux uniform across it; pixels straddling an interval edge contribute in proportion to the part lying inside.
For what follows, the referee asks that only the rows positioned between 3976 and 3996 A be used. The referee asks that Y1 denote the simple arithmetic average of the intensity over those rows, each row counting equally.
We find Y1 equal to 12.57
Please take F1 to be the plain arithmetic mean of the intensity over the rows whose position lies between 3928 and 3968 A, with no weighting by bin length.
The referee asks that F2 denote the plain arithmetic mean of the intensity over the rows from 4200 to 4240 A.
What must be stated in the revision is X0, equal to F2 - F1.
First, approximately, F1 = 12.5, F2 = 12.6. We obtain 0.2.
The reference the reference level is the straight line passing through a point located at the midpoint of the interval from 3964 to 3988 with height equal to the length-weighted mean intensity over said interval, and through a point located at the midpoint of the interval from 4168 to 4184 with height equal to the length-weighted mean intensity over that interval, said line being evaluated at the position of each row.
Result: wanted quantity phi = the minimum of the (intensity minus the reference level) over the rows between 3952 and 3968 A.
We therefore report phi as -1.5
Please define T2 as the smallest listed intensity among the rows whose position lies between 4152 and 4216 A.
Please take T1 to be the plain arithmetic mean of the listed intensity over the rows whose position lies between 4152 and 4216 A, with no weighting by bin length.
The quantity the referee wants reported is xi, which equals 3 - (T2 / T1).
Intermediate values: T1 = 12.5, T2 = 12.18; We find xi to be 2.03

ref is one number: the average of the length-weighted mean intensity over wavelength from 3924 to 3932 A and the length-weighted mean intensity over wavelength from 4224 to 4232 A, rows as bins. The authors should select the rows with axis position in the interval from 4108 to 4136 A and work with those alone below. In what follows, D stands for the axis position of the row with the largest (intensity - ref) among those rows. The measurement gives 4130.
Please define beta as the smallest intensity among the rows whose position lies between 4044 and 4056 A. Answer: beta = 12.78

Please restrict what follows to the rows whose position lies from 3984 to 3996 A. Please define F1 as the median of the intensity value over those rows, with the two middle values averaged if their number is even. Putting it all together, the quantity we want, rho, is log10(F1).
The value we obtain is 1.11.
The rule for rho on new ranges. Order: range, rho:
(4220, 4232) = 1.09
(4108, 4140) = 1.09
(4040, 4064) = 1.12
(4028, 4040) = 1.13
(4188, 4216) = 1.10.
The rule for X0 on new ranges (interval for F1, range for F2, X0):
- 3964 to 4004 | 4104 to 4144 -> -0.8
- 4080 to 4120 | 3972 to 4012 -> 0.5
